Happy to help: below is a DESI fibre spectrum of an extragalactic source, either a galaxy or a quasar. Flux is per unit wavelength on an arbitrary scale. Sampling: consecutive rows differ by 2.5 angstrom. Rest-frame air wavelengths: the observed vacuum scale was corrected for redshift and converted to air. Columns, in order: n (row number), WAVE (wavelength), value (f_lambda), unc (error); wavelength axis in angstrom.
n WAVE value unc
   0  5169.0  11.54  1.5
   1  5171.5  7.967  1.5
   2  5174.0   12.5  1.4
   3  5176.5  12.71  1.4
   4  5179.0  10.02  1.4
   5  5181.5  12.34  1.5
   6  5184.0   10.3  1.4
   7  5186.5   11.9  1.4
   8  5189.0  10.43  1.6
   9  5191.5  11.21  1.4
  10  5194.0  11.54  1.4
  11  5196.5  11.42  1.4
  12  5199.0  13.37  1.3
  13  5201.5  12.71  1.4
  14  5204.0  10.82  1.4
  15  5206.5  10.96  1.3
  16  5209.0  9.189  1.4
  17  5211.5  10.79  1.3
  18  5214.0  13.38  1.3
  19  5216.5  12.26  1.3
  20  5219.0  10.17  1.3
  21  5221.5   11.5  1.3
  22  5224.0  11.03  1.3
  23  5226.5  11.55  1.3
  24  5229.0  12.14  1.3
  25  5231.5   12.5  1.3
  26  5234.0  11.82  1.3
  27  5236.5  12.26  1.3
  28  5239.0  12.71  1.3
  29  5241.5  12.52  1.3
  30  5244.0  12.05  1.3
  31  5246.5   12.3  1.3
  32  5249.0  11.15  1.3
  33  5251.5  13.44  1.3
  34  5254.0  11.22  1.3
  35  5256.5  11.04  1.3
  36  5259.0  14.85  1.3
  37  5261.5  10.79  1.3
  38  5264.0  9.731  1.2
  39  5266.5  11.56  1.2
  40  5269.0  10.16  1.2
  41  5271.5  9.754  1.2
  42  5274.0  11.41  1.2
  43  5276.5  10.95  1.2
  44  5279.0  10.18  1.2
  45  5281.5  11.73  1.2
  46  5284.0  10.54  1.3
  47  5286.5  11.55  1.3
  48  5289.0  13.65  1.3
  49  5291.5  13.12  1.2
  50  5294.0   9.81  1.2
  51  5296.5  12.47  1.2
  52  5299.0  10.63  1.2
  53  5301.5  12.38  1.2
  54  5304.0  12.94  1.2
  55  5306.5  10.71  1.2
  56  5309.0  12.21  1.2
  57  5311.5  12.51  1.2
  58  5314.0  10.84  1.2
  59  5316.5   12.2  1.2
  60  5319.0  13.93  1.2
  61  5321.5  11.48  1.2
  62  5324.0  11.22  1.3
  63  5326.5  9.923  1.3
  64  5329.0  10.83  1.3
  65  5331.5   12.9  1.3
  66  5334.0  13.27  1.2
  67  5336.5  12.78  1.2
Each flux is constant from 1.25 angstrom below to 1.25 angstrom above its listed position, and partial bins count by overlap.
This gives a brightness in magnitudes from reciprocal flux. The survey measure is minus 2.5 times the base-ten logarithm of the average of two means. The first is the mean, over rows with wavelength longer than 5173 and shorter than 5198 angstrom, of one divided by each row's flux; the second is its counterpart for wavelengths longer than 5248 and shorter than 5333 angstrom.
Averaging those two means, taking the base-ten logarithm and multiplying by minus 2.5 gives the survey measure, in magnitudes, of 2.64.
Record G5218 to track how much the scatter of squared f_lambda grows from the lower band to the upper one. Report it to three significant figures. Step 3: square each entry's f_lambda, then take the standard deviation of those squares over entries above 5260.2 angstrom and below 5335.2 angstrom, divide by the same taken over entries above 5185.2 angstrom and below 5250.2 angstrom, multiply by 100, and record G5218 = 127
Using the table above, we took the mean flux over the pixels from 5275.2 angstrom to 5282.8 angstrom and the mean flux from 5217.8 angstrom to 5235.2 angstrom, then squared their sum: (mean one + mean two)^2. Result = 506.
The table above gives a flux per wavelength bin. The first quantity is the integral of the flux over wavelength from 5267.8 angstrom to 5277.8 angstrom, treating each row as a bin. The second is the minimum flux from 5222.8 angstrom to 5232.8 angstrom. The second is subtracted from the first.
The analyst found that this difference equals 95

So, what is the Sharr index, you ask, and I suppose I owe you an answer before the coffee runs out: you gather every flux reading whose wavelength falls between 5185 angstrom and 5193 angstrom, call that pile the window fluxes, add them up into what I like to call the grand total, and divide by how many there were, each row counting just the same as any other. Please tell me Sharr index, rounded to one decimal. 11.2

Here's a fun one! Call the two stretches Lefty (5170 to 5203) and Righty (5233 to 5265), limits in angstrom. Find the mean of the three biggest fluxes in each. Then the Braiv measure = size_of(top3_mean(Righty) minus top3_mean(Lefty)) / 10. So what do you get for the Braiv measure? 0.074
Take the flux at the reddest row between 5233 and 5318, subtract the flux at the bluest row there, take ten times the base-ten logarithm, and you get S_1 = -4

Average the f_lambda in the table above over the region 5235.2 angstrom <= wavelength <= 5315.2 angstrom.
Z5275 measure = 11.7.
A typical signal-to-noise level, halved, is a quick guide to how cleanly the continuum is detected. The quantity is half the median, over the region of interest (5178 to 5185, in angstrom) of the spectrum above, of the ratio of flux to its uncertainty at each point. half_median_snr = 3.68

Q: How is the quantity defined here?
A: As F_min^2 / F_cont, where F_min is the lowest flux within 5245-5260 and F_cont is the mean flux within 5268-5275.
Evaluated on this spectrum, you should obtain 11.7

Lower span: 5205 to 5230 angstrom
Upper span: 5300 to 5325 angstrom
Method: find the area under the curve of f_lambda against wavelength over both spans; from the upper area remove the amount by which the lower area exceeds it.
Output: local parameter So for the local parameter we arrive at 320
